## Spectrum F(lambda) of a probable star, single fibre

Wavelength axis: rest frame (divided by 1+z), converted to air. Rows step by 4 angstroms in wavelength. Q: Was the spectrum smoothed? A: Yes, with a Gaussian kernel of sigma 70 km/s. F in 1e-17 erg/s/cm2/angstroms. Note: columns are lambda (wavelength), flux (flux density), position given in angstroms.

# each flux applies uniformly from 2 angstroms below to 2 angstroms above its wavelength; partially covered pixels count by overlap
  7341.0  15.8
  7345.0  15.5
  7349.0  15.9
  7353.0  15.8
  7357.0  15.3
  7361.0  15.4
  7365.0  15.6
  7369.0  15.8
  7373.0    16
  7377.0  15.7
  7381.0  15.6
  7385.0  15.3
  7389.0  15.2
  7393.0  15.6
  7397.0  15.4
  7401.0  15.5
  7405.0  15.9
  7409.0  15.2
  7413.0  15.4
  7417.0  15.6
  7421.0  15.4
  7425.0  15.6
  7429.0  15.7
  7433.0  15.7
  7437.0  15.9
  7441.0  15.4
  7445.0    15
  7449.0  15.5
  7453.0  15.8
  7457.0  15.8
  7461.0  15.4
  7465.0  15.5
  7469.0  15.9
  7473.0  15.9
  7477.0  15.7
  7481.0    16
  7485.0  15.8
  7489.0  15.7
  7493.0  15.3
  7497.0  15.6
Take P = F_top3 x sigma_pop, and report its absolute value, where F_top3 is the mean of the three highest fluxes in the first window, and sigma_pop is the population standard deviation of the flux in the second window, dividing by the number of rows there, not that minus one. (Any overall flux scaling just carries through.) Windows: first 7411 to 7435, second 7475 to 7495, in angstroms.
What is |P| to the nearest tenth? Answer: 3.6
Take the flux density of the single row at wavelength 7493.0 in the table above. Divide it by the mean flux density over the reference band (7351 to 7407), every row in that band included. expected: 0.98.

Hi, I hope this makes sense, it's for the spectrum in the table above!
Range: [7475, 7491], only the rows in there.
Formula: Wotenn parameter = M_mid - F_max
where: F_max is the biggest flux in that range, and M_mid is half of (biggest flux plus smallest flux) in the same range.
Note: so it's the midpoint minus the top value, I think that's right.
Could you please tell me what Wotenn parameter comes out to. -0.15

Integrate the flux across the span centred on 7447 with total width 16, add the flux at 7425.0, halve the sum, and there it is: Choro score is 131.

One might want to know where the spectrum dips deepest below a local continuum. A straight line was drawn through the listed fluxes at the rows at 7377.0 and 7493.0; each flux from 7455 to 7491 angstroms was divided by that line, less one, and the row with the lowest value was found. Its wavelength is 7461.0 angstroms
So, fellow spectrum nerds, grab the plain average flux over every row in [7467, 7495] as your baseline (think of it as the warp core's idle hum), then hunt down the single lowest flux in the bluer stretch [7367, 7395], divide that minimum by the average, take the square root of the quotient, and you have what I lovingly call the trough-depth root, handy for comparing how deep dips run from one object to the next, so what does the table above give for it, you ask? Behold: 0.982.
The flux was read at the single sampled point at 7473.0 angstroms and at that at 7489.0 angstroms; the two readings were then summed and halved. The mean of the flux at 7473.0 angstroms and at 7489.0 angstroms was 15.8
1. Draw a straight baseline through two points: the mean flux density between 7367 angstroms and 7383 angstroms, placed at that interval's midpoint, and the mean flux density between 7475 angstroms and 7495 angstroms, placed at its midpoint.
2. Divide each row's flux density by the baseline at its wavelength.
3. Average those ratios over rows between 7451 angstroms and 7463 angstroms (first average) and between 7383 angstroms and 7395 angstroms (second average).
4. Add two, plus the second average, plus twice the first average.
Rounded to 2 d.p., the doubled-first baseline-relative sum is 4.97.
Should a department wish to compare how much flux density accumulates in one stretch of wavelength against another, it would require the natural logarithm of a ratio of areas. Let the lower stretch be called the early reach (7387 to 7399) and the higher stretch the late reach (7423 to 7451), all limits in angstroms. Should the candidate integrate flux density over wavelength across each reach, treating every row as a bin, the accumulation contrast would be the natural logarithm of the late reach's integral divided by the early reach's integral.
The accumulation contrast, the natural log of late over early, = 0.9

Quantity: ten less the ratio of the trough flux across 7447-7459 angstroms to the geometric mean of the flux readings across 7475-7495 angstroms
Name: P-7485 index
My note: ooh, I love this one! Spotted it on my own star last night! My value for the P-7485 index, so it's 9.01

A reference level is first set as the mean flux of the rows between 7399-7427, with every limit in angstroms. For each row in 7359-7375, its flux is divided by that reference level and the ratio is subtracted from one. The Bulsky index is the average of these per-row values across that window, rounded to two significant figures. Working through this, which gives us -0.012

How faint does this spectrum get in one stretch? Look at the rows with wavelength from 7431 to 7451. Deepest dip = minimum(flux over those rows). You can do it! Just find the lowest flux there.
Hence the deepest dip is 15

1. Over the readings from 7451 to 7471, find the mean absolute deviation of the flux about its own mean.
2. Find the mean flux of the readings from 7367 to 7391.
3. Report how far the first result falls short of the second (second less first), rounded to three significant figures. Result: 15.4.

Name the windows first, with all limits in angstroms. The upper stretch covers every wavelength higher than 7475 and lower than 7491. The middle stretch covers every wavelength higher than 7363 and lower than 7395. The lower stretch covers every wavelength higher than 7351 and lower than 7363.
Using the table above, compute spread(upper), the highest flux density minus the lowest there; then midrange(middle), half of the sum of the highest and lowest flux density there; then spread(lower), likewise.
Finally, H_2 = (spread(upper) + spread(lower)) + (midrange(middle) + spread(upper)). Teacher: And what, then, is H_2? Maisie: 16.7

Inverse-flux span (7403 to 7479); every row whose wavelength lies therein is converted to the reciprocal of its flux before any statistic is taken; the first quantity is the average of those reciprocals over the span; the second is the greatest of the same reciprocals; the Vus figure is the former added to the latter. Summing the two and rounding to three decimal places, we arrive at 0.131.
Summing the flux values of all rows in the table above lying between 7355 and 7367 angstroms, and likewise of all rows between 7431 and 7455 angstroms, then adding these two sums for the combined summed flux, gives 140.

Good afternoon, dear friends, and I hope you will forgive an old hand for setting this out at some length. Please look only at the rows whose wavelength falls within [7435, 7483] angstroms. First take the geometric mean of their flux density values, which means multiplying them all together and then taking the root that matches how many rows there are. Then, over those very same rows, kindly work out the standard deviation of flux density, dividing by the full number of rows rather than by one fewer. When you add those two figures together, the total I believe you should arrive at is 15.93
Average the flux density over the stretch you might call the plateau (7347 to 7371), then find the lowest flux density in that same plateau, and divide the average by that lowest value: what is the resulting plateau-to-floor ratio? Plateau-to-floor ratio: 1.02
